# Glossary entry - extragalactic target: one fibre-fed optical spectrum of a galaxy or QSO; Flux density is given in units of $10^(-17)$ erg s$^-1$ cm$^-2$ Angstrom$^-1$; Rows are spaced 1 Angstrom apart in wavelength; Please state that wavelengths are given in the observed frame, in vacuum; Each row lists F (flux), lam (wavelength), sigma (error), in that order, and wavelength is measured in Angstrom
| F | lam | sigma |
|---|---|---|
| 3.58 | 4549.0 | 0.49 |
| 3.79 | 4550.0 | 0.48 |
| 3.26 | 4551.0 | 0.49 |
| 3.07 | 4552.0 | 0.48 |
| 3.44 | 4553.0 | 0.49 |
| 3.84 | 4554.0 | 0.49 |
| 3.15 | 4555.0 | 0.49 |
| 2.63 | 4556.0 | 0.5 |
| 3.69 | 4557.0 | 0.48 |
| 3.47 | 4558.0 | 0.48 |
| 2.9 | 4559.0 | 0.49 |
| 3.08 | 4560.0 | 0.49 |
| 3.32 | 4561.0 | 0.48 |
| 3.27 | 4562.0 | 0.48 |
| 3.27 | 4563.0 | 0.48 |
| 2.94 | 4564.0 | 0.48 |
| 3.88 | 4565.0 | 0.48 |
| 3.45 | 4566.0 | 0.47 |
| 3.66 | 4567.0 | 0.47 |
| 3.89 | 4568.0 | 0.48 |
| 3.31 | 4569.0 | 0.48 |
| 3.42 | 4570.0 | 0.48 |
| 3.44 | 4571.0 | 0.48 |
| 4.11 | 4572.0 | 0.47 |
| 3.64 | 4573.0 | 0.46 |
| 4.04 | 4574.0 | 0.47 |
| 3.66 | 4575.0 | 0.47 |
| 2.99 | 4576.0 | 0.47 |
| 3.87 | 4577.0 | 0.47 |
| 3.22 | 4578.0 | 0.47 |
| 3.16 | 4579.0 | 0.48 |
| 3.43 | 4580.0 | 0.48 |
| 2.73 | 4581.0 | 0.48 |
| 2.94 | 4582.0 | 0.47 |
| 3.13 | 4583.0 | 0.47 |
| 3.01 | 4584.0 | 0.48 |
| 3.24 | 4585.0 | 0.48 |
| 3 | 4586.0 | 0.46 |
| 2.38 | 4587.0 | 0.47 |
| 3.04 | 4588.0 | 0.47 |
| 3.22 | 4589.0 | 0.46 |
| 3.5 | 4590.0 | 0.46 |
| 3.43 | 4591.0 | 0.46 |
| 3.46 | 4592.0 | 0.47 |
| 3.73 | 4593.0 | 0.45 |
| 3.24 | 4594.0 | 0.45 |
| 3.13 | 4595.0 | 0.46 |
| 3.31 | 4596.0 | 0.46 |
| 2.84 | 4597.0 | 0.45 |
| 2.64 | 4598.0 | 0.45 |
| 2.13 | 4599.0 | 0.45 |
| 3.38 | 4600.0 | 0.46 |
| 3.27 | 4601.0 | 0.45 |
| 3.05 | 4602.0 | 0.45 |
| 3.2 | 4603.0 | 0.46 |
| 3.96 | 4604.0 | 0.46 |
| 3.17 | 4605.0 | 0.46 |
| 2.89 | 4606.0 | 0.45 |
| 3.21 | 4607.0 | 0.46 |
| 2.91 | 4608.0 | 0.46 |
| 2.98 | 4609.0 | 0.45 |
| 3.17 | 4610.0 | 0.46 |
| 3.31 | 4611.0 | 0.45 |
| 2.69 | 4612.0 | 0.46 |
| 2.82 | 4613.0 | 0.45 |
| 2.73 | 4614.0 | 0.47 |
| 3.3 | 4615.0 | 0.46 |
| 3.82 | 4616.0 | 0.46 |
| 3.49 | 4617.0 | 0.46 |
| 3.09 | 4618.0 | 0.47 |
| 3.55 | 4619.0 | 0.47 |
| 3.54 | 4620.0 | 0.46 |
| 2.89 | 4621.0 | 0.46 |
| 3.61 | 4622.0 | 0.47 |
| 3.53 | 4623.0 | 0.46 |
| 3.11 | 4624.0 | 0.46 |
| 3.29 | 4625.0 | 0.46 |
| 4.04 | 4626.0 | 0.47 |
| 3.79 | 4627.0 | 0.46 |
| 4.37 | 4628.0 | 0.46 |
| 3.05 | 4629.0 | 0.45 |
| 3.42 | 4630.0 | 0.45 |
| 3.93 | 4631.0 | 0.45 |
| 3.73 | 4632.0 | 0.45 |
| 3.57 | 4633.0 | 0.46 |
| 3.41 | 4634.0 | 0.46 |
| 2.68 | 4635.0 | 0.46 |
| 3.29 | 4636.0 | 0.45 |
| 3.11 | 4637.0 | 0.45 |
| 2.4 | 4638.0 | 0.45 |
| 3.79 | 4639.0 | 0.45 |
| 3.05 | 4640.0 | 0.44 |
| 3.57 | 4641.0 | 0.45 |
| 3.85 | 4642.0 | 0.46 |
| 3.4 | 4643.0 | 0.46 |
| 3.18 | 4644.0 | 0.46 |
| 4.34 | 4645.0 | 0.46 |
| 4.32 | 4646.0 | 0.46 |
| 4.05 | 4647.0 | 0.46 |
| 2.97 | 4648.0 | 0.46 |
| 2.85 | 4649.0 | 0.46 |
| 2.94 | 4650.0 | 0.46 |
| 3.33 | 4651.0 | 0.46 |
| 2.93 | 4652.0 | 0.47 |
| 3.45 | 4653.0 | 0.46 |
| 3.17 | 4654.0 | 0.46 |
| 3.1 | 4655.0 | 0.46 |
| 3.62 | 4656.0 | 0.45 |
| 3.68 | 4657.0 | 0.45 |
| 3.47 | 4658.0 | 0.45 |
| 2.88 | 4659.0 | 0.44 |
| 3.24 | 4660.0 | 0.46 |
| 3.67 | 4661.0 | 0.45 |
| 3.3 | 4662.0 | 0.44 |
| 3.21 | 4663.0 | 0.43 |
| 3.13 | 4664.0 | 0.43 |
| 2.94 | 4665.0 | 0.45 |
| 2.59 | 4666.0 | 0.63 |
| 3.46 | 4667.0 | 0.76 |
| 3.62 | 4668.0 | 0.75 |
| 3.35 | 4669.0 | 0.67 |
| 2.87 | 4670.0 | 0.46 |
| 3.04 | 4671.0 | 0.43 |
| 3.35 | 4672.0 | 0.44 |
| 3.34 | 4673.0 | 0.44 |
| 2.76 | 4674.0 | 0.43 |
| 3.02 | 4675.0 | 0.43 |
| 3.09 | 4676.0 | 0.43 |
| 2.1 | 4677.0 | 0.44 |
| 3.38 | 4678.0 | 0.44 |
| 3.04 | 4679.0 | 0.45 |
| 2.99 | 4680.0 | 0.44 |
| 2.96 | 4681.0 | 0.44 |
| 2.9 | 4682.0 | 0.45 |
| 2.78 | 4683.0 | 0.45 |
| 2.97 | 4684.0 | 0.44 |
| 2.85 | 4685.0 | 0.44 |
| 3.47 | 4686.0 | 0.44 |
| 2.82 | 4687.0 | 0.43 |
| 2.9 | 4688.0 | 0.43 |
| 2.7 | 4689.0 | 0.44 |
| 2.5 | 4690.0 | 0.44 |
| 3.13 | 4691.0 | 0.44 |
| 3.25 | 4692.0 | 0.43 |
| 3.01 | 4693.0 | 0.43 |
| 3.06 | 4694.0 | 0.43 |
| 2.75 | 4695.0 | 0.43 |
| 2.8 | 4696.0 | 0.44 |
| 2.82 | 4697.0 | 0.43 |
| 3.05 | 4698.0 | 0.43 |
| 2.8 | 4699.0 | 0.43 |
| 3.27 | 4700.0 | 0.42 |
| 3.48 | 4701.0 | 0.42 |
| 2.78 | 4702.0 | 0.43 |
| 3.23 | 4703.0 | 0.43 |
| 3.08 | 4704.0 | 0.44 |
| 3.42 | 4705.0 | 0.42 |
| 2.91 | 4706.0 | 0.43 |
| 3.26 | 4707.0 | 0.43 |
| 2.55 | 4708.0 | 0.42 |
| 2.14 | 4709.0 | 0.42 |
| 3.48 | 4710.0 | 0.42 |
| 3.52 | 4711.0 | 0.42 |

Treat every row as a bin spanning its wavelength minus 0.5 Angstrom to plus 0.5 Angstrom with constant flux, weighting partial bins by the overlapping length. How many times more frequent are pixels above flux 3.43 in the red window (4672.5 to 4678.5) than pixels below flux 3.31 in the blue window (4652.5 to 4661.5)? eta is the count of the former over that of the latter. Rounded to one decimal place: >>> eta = 0.0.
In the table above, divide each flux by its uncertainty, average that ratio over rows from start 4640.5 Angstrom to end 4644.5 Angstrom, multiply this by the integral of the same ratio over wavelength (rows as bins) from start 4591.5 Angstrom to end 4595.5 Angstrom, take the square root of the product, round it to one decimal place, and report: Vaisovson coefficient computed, 15.1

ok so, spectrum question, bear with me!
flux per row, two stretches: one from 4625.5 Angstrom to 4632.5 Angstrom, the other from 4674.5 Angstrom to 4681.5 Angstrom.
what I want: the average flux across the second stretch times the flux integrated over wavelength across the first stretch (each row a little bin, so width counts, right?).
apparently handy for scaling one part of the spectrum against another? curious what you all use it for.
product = 77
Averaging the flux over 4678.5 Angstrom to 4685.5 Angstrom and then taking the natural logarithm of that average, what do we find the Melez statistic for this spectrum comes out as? 1.07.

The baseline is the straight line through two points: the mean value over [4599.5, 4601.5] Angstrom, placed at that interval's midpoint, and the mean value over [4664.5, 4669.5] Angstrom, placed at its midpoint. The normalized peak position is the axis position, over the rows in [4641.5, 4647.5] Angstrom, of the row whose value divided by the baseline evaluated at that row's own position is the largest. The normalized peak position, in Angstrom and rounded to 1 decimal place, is 4645.0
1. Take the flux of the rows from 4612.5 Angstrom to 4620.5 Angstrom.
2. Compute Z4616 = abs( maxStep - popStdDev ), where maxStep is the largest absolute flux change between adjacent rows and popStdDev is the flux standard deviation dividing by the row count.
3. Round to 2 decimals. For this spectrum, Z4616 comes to 0.21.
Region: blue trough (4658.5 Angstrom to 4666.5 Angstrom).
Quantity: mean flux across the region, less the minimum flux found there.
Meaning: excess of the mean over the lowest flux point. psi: 0.53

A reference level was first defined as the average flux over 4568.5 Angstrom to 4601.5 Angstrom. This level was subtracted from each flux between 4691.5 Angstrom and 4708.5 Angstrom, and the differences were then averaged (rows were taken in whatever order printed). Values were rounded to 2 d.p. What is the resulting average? -0.21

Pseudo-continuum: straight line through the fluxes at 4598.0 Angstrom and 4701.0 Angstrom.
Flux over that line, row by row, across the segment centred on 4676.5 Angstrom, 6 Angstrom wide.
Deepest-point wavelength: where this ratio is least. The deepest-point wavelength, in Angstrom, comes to 4677.0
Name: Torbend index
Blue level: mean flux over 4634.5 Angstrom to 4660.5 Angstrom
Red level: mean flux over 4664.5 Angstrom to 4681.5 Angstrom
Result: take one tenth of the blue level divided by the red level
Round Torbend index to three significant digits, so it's 0.109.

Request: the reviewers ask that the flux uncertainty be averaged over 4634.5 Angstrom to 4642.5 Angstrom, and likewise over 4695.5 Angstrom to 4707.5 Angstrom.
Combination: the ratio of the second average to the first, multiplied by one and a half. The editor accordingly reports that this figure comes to 1.43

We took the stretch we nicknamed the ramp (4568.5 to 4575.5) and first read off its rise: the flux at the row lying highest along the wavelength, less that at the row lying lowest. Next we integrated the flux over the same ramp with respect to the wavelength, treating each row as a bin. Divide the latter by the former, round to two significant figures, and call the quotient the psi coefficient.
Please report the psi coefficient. 73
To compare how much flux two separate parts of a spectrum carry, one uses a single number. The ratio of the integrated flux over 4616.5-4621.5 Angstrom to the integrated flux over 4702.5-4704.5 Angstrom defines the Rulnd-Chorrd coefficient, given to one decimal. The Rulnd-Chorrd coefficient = 2.6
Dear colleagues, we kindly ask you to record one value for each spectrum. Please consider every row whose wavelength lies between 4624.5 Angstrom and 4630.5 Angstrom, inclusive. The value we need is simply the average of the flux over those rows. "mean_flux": 3.66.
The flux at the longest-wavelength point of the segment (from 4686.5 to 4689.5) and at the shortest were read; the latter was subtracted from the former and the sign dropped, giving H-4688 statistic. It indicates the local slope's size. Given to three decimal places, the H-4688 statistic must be 0.120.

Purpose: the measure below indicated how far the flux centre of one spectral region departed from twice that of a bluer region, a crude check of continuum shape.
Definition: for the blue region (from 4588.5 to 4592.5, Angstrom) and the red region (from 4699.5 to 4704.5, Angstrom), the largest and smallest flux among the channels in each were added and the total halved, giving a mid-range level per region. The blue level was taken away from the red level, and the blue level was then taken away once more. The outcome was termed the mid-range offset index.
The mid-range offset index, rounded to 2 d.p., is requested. -3.59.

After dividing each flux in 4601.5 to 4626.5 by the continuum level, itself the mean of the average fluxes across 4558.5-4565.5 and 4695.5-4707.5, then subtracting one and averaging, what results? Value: 0.03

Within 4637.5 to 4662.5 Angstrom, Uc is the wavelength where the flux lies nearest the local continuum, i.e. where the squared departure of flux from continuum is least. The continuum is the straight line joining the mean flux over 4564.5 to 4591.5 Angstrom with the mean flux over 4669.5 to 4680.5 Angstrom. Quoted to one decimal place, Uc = 4655.0 Angstrom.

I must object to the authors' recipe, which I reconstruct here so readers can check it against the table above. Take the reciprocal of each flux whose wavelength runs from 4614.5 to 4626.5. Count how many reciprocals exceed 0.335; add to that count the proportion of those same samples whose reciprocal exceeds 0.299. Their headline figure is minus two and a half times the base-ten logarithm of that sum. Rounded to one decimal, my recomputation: -0.4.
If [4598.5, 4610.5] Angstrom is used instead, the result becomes -1.7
